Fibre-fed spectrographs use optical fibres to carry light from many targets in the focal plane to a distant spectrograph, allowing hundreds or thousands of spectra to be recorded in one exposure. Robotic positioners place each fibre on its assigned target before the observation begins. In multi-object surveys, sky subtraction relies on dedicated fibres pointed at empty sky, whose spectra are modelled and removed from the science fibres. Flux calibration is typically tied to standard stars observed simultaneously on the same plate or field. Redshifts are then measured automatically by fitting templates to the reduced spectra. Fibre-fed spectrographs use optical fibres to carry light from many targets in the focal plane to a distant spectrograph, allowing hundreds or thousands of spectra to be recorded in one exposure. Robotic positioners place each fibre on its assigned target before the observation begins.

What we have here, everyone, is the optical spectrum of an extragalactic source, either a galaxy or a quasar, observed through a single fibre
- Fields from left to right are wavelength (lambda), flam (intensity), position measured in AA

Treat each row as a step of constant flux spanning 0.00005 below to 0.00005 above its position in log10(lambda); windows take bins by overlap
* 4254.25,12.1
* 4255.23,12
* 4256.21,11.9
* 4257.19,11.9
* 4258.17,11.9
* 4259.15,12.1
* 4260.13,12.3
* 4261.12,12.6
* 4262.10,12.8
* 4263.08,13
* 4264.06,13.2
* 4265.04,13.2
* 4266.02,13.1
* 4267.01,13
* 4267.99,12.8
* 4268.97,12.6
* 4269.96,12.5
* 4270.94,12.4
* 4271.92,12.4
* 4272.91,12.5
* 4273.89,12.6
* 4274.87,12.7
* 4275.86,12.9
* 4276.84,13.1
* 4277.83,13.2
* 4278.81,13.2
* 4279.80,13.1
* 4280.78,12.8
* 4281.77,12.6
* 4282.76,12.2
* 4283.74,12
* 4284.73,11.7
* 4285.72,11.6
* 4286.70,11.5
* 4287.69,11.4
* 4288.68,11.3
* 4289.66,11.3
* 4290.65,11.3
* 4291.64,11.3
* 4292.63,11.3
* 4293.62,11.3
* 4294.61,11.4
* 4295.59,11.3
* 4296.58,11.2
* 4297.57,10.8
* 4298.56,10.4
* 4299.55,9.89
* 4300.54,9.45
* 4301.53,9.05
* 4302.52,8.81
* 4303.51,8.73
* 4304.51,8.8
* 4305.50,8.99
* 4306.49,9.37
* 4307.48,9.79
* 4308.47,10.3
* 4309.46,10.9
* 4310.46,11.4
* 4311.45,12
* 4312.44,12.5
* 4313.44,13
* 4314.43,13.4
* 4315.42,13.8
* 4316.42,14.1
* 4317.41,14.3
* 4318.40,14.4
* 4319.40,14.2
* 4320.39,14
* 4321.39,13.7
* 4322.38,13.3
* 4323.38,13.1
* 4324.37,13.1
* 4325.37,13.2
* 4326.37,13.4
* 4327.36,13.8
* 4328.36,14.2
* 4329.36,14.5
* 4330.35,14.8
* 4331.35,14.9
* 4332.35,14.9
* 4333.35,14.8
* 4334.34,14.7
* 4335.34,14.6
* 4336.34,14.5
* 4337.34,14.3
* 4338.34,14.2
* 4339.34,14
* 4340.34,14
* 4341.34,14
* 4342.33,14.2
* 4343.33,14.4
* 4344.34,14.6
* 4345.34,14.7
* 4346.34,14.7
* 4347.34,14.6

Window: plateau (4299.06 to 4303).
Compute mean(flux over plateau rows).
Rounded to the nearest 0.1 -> 9.3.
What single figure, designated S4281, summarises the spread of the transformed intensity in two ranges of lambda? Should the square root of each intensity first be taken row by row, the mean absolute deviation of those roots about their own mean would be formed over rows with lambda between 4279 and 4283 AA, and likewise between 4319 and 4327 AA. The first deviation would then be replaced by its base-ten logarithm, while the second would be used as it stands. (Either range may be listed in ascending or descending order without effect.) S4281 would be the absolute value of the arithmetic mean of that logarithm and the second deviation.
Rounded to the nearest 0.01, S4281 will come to 0.68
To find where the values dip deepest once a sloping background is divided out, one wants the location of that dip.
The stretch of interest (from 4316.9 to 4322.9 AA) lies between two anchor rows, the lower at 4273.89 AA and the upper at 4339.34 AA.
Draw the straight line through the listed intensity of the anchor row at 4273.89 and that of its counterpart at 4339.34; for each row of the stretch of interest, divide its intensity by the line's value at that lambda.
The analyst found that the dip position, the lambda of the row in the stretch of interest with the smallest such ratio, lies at 4322.38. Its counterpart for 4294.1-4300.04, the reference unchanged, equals 4299.55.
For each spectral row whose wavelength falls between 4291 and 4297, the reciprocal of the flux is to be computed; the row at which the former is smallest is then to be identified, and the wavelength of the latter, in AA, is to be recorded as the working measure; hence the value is 4294.61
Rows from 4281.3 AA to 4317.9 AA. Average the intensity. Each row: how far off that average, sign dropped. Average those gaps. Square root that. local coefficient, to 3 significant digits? 1.05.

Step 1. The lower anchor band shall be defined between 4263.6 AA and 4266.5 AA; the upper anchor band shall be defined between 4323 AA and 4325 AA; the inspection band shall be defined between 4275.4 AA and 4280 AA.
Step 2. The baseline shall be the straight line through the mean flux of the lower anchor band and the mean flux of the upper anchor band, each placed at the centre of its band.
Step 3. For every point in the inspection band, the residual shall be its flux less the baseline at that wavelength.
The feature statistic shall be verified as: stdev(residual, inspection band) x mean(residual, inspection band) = 0.0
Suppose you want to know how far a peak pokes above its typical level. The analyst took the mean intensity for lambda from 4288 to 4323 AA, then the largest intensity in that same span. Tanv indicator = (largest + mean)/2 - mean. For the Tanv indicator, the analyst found 1.5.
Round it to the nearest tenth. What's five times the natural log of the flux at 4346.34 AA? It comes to 13.4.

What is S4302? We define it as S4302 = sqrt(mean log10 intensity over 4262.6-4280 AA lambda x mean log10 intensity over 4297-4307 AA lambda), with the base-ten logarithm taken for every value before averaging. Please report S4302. 1.04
